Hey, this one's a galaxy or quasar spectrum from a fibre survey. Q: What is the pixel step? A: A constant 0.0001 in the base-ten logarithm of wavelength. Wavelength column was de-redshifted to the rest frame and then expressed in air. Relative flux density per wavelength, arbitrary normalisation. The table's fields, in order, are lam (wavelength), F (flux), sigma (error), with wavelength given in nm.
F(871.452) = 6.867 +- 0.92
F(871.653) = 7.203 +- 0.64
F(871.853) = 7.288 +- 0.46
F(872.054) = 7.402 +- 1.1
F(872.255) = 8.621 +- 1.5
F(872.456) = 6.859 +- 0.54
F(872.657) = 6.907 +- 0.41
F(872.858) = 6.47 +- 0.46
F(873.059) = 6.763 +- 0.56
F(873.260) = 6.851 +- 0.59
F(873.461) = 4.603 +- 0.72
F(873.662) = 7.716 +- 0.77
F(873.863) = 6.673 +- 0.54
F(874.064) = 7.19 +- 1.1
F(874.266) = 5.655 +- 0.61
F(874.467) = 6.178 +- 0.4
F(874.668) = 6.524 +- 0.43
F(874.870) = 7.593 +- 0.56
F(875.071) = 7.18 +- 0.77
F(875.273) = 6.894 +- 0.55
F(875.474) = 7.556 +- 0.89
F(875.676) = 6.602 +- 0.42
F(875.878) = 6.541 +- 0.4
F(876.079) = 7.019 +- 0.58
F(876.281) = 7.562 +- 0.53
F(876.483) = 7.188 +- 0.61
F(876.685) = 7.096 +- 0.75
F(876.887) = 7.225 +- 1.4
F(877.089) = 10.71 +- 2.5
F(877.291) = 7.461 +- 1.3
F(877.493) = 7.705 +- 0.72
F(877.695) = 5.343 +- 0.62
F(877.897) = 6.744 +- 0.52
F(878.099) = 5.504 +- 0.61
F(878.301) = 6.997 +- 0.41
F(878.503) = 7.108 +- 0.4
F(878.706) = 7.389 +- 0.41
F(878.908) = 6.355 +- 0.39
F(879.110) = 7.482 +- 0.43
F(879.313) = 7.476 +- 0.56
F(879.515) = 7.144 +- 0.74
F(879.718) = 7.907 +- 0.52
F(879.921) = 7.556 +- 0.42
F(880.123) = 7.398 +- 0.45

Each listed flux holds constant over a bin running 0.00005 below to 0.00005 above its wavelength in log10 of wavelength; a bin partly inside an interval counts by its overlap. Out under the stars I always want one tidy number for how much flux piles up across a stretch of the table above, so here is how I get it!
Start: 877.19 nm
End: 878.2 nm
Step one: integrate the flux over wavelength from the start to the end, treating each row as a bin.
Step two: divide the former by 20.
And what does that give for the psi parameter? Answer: 0.331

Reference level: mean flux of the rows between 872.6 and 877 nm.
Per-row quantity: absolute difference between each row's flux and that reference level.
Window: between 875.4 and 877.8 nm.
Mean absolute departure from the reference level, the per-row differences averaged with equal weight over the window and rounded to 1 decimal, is 0.8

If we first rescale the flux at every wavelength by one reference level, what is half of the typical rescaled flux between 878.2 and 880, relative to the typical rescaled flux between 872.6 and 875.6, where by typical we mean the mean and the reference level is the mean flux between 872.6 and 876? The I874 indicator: 0.541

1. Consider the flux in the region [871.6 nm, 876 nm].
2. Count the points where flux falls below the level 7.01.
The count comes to 13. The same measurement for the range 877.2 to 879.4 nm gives 5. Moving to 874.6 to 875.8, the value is 3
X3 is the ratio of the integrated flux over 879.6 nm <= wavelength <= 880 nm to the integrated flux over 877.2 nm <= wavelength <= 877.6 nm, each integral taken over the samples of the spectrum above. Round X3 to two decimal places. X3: 1.02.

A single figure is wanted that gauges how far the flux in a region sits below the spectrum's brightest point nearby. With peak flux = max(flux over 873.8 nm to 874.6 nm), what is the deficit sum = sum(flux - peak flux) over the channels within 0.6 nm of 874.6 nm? -2.8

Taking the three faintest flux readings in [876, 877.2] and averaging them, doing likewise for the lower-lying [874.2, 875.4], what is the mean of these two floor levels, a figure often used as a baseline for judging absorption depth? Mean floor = 6.6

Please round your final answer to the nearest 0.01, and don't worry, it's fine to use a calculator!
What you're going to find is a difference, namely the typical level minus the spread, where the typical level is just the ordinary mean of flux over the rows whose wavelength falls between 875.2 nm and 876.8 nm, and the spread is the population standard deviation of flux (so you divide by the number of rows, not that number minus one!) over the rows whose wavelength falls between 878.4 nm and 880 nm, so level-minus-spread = 6.63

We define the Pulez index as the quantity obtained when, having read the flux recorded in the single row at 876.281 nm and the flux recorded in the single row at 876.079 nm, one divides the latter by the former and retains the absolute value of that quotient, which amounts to 0.93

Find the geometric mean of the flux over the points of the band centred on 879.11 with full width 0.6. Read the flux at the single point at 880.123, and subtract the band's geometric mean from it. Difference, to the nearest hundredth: 0.31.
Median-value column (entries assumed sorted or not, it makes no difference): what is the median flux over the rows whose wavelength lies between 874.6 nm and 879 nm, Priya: 7.10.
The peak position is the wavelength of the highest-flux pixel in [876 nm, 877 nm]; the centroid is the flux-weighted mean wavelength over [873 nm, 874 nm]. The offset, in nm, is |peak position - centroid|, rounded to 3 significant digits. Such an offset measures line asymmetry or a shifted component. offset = 2.82 nm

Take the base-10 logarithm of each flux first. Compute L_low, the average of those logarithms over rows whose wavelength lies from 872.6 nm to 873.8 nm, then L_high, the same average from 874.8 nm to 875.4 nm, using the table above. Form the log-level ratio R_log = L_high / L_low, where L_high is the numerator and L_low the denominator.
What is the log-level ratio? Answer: 1.06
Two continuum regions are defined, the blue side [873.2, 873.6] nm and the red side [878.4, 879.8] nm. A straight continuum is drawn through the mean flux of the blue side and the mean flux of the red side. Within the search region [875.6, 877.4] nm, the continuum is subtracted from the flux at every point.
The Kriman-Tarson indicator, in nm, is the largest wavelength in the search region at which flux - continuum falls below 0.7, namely 877.291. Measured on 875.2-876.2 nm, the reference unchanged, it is 876.079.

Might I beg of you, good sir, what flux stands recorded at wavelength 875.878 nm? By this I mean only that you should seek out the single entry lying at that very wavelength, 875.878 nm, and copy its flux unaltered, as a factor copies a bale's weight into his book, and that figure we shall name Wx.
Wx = 6.541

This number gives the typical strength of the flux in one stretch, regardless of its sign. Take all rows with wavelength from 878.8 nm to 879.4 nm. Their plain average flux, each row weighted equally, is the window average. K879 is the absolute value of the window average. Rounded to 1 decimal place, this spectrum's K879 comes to 7.1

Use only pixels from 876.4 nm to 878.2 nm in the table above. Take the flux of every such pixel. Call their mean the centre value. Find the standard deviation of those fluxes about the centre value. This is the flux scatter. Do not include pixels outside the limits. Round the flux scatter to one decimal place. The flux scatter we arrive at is 1.5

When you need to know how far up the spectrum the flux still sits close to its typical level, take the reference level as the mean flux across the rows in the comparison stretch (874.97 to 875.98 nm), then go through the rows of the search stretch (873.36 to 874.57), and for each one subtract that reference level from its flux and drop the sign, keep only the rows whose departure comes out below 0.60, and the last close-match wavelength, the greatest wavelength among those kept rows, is 874.064 nm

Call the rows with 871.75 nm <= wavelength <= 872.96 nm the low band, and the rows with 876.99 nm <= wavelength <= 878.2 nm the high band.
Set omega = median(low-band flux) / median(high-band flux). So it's 1.00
